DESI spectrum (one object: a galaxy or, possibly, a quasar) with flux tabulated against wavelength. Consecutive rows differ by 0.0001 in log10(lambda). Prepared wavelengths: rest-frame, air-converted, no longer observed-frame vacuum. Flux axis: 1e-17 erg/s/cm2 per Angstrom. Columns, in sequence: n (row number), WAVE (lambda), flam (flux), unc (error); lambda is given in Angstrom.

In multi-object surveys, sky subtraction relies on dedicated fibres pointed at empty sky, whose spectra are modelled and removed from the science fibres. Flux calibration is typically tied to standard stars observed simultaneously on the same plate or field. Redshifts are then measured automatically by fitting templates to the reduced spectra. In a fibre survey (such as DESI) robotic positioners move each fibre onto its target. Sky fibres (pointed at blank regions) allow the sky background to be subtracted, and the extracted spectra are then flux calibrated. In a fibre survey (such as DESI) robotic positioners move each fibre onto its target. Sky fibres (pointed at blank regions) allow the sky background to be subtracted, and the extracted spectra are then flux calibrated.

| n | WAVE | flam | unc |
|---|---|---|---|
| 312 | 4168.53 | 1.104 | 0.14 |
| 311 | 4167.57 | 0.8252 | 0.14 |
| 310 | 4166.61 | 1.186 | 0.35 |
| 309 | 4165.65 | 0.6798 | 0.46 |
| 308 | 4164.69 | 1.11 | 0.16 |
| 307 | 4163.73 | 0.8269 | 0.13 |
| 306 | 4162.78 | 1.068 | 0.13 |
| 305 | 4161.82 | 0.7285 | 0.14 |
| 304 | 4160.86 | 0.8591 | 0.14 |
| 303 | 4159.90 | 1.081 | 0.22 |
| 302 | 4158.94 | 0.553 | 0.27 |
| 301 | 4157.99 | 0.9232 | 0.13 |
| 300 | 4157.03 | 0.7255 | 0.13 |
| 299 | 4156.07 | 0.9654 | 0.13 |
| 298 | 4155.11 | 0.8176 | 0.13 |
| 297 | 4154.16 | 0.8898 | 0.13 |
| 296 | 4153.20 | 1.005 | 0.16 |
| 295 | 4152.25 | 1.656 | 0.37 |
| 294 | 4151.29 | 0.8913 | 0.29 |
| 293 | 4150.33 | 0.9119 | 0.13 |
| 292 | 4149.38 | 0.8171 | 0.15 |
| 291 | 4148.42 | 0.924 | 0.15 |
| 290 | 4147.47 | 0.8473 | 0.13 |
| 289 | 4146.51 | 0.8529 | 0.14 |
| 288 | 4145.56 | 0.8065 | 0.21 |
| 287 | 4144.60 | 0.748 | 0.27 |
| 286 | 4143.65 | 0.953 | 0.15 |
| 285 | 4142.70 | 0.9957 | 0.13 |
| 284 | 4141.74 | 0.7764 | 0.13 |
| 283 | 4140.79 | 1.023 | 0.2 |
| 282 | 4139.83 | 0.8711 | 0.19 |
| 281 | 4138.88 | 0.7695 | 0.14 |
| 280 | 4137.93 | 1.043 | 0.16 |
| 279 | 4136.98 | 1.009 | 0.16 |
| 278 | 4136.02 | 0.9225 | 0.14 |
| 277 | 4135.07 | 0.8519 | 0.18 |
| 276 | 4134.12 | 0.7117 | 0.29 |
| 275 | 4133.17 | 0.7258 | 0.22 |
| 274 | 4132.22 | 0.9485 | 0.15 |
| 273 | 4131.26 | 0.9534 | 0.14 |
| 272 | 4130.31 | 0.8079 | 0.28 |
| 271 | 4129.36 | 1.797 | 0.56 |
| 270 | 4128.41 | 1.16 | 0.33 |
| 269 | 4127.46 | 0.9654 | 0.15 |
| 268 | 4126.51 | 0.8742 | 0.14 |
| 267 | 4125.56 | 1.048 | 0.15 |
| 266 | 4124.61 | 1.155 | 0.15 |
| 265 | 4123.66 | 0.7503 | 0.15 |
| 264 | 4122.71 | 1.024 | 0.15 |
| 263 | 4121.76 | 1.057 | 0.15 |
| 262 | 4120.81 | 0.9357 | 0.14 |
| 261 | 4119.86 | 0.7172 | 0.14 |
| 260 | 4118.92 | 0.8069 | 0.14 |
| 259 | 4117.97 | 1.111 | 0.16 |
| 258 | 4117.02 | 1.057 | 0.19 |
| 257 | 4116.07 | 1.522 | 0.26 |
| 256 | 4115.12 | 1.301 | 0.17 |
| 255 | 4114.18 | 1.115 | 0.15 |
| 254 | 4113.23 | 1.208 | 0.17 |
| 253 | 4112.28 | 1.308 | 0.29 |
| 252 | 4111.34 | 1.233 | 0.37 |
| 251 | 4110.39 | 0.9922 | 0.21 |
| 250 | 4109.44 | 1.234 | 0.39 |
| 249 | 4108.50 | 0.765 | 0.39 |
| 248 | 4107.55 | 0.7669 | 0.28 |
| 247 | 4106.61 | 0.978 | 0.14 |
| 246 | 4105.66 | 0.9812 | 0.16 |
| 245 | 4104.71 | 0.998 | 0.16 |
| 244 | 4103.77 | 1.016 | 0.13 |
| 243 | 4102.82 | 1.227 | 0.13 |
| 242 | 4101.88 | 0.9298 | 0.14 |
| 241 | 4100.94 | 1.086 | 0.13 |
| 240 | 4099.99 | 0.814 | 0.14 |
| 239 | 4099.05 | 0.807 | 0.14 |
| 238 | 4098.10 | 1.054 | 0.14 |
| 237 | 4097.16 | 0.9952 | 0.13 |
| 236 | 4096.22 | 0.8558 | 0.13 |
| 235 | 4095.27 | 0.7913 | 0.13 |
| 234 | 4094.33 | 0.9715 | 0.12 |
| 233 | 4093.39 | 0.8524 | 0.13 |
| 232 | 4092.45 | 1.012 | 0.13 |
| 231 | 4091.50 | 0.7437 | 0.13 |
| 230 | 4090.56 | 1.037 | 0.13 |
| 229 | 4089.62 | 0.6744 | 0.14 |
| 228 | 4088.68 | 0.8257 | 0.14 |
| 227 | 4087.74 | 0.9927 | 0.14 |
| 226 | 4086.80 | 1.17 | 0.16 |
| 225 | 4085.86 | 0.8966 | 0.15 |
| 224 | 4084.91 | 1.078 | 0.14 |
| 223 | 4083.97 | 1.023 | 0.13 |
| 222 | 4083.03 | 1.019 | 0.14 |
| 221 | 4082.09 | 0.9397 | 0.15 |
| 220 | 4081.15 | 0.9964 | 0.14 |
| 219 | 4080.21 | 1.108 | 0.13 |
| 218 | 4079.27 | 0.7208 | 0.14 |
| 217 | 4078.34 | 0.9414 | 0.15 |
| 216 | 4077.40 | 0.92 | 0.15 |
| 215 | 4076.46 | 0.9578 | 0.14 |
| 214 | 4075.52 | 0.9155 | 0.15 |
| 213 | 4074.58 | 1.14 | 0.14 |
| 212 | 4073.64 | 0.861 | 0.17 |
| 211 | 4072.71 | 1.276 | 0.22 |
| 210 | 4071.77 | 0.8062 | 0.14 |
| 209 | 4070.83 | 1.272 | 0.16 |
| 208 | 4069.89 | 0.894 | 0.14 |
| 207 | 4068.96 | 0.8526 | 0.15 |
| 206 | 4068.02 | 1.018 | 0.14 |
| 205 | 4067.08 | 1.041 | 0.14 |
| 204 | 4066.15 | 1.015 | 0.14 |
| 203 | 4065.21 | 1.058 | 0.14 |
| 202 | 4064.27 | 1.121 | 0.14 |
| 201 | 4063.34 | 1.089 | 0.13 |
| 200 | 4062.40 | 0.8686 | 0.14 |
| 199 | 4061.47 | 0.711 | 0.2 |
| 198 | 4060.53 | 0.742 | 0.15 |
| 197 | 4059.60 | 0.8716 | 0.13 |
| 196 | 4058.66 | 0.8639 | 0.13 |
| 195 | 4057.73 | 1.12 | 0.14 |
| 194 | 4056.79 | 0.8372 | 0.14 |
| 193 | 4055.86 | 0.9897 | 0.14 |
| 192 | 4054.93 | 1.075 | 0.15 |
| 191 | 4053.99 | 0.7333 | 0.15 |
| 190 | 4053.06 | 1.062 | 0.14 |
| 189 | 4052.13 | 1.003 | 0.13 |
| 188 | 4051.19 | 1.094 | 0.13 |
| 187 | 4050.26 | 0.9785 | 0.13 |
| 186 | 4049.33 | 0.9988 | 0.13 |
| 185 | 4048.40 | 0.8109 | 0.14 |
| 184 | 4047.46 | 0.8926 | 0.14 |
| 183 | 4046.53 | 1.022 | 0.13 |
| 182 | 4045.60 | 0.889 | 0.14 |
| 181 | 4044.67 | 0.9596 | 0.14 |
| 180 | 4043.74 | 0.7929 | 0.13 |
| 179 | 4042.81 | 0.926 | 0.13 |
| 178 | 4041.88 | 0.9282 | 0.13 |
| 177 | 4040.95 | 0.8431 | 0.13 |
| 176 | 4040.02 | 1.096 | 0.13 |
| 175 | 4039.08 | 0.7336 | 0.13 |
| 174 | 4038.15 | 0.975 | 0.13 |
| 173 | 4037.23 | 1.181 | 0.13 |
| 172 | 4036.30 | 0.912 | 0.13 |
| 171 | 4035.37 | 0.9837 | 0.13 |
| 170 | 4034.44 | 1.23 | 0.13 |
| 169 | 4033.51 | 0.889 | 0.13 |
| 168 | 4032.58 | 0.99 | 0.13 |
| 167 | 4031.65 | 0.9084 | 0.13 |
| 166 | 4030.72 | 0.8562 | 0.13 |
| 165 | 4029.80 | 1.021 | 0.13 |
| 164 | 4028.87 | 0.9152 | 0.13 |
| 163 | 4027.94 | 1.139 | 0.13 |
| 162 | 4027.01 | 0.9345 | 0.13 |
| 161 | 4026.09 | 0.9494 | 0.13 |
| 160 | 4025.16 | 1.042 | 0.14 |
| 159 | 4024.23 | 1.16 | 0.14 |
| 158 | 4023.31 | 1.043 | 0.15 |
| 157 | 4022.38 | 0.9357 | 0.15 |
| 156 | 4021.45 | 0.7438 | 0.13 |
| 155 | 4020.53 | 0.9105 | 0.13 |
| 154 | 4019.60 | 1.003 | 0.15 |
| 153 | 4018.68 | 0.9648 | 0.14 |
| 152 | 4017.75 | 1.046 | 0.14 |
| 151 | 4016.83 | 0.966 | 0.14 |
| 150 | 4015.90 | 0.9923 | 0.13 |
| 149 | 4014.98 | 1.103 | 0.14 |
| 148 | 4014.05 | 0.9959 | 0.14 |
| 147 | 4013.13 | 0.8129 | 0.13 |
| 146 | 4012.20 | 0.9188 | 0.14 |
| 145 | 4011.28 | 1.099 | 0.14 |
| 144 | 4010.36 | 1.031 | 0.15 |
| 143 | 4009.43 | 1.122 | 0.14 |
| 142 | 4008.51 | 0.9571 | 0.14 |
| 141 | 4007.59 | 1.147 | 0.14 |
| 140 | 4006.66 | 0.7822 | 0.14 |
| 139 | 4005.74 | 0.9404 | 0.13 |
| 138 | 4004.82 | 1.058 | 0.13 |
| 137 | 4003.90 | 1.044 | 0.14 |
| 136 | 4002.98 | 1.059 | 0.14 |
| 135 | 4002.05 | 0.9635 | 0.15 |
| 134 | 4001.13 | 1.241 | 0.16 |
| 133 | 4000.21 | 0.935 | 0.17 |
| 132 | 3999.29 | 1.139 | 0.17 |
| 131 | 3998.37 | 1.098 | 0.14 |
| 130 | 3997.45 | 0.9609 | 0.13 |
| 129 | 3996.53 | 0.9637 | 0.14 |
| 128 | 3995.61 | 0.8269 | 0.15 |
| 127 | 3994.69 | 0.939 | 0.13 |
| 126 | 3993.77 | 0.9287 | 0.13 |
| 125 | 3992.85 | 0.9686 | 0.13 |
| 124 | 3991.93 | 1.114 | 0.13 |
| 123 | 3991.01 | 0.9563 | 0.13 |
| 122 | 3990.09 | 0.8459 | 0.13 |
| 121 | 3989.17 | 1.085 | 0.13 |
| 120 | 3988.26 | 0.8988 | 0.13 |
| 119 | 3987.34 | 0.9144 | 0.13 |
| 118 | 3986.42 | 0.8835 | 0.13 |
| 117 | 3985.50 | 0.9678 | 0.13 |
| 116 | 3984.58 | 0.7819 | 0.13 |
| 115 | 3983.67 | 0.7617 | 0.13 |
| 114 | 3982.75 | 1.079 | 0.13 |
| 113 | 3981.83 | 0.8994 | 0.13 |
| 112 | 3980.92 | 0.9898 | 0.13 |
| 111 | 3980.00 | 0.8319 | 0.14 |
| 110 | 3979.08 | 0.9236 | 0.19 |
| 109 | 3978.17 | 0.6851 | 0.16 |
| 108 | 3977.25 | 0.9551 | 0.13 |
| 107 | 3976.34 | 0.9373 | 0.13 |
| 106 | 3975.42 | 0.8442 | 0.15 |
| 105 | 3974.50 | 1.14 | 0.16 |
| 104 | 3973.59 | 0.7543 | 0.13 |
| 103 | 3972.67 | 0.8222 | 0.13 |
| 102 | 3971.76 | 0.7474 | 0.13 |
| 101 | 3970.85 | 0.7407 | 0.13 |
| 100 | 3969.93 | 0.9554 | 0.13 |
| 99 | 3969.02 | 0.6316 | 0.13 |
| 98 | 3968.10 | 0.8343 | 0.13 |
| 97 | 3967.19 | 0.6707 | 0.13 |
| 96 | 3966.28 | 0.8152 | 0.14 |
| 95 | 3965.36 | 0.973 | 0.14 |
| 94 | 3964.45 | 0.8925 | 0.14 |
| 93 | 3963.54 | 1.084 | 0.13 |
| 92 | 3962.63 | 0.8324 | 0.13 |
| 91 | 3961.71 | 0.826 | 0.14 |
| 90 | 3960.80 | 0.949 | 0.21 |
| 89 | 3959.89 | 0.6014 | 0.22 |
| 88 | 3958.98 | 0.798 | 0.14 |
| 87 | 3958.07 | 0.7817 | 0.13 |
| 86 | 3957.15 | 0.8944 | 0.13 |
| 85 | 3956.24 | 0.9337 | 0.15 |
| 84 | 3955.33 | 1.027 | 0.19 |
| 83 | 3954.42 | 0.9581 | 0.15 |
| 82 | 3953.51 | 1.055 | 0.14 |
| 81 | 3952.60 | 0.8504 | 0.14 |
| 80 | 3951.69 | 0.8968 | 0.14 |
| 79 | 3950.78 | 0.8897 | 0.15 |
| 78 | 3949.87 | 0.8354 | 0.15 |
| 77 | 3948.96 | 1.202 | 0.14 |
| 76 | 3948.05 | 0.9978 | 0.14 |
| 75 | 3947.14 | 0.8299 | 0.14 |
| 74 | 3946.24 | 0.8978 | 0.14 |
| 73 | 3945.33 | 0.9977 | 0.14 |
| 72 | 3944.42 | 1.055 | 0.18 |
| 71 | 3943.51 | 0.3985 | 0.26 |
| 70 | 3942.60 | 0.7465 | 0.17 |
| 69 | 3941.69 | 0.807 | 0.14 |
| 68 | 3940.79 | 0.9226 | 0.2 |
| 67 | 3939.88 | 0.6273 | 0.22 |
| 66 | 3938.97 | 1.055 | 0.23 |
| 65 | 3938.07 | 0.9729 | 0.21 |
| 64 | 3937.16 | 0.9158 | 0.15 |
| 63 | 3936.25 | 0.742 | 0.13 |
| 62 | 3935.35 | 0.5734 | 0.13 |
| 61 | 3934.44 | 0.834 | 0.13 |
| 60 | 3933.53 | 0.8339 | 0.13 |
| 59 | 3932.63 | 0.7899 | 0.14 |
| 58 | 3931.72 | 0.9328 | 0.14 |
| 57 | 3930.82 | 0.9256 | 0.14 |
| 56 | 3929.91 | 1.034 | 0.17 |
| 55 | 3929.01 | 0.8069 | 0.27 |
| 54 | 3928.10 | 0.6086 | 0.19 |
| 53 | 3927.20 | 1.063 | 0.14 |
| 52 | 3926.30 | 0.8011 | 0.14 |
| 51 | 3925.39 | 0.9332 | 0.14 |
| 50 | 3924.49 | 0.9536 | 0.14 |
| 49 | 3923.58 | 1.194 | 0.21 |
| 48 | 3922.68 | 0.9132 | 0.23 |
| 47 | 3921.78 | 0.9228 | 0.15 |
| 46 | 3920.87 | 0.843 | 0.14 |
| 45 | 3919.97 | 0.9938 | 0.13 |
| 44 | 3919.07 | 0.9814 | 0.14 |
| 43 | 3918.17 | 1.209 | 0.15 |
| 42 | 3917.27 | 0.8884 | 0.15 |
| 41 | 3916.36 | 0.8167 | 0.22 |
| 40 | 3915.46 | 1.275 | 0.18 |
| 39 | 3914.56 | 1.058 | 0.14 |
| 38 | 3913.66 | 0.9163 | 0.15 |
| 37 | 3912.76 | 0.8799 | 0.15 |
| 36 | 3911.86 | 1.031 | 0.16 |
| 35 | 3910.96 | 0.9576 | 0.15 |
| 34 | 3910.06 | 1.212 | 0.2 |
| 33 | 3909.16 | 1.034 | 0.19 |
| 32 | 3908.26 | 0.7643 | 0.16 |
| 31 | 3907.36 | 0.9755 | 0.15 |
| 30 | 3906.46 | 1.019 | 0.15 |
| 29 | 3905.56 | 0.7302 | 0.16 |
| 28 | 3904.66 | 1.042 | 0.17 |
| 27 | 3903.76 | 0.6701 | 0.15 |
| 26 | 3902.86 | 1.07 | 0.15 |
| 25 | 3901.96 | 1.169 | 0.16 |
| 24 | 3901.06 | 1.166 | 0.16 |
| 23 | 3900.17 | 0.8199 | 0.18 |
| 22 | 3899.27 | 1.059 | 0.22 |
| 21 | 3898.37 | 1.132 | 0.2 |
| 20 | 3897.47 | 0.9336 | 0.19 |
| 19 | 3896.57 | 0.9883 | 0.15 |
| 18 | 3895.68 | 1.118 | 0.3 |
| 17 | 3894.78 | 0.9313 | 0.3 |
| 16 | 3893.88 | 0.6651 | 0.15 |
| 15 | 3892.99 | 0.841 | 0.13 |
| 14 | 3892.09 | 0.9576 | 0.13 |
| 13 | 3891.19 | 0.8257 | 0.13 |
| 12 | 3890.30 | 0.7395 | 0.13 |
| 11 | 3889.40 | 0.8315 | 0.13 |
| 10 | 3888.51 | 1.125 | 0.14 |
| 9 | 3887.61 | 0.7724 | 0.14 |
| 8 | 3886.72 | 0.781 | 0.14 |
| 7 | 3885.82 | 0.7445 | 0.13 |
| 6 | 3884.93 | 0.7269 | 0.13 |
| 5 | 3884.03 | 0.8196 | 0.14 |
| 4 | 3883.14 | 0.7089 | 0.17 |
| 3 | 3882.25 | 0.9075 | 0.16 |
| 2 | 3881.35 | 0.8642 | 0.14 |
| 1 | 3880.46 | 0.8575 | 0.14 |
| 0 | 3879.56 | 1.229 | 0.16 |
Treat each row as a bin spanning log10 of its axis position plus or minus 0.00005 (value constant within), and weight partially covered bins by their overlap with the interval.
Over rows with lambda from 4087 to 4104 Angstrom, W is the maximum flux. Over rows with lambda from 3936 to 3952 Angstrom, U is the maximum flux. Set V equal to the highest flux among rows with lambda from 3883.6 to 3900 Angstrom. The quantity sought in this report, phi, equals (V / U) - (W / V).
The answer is -0.14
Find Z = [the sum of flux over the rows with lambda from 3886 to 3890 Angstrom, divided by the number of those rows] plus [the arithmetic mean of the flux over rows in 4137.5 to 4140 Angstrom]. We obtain 1.77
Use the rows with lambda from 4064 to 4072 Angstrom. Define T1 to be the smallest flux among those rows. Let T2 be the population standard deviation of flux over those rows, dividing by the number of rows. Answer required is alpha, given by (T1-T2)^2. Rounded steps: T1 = 0.8062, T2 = 0.14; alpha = 0.45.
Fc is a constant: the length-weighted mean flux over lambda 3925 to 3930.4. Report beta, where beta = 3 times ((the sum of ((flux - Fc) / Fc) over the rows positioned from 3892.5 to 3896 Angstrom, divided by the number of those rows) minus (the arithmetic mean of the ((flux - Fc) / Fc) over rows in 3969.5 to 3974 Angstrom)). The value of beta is 0.3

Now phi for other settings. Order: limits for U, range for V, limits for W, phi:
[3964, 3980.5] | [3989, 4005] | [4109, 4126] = -0.14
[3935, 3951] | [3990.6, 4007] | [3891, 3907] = 0.09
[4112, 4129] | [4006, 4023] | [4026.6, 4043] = -0.32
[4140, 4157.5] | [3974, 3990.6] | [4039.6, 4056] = -0.27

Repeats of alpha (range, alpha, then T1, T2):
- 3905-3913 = 0.35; 0.7302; 0.14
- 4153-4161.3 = 0.16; 0.553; 0.15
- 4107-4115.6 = 0.32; 0.765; 0.20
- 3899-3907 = 0.25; 0.6701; 0.17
